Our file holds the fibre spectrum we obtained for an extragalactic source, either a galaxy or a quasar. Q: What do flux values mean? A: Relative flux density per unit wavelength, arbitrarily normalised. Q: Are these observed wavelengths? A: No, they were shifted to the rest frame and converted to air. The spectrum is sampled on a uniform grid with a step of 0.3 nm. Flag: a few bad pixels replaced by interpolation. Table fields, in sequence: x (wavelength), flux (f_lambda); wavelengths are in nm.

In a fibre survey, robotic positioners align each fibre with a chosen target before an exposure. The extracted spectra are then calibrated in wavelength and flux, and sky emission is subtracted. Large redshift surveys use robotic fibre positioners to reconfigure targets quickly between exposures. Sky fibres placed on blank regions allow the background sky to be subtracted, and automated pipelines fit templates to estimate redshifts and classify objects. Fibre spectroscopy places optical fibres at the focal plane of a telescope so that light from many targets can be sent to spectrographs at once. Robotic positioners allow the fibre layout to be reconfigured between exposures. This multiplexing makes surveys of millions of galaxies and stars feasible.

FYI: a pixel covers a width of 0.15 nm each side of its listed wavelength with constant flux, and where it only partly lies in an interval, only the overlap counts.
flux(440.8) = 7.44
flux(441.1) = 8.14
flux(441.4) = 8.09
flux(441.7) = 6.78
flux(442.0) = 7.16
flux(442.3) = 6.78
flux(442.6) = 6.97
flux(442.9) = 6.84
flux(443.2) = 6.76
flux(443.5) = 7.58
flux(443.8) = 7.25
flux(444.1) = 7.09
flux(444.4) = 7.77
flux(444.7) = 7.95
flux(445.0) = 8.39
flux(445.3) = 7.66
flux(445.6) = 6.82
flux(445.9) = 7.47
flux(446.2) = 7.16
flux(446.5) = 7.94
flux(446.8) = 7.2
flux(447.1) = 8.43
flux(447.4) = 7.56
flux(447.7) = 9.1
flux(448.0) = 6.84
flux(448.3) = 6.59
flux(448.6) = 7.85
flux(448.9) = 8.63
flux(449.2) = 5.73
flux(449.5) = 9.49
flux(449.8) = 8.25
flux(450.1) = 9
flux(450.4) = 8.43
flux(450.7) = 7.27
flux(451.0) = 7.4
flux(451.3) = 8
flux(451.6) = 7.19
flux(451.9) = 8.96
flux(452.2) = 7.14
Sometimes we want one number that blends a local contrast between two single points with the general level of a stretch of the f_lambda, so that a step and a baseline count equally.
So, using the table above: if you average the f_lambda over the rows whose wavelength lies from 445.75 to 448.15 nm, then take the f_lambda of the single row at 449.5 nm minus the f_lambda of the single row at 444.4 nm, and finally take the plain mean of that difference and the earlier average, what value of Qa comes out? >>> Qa 4.7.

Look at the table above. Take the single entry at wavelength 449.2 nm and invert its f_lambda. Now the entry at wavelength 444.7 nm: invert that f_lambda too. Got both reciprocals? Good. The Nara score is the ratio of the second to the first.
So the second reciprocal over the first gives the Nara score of 0.72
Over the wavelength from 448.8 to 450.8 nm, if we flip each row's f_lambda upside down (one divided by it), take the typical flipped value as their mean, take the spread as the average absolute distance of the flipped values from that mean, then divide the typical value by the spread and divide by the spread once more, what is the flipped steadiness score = 438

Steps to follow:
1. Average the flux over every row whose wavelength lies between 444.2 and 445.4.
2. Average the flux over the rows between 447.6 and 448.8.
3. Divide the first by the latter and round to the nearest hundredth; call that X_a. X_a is 1.05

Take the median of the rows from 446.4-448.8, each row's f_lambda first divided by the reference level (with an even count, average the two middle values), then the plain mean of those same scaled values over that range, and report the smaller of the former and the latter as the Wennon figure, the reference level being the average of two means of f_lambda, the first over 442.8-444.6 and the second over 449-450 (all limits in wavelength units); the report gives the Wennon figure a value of 1.02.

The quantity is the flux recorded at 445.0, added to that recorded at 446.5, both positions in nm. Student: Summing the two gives 16.3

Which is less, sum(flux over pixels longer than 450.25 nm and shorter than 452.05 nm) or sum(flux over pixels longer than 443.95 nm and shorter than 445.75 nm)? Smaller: 45.7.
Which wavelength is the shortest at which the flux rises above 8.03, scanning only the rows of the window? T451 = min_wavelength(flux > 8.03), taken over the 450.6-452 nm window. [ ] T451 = 451.9 nm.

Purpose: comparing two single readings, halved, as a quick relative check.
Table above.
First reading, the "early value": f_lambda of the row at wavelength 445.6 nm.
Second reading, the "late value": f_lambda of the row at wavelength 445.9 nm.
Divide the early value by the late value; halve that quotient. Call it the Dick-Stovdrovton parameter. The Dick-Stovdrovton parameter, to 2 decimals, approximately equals 0.46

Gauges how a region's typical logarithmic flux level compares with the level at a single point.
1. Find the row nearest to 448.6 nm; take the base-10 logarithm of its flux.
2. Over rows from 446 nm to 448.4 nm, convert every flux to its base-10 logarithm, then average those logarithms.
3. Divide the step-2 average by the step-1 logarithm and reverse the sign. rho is -0.98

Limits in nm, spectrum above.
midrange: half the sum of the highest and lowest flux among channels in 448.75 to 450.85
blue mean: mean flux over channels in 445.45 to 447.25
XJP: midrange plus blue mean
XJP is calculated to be 15.1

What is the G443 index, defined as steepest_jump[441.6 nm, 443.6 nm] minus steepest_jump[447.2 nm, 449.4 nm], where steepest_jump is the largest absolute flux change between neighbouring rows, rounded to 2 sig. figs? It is -2.1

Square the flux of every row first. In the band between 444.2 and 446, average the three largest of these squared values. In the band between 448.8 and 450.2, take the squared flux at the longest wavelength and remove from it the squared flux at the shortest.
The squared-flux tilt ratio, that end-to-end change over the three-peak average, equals 0.10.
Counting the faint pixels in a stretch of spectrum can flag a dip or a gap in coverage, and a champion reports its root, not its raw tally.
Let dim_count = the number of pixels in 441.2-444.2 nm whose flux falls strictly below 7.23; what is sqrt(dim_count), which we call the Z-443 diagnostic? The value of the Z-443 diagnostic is 2.65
